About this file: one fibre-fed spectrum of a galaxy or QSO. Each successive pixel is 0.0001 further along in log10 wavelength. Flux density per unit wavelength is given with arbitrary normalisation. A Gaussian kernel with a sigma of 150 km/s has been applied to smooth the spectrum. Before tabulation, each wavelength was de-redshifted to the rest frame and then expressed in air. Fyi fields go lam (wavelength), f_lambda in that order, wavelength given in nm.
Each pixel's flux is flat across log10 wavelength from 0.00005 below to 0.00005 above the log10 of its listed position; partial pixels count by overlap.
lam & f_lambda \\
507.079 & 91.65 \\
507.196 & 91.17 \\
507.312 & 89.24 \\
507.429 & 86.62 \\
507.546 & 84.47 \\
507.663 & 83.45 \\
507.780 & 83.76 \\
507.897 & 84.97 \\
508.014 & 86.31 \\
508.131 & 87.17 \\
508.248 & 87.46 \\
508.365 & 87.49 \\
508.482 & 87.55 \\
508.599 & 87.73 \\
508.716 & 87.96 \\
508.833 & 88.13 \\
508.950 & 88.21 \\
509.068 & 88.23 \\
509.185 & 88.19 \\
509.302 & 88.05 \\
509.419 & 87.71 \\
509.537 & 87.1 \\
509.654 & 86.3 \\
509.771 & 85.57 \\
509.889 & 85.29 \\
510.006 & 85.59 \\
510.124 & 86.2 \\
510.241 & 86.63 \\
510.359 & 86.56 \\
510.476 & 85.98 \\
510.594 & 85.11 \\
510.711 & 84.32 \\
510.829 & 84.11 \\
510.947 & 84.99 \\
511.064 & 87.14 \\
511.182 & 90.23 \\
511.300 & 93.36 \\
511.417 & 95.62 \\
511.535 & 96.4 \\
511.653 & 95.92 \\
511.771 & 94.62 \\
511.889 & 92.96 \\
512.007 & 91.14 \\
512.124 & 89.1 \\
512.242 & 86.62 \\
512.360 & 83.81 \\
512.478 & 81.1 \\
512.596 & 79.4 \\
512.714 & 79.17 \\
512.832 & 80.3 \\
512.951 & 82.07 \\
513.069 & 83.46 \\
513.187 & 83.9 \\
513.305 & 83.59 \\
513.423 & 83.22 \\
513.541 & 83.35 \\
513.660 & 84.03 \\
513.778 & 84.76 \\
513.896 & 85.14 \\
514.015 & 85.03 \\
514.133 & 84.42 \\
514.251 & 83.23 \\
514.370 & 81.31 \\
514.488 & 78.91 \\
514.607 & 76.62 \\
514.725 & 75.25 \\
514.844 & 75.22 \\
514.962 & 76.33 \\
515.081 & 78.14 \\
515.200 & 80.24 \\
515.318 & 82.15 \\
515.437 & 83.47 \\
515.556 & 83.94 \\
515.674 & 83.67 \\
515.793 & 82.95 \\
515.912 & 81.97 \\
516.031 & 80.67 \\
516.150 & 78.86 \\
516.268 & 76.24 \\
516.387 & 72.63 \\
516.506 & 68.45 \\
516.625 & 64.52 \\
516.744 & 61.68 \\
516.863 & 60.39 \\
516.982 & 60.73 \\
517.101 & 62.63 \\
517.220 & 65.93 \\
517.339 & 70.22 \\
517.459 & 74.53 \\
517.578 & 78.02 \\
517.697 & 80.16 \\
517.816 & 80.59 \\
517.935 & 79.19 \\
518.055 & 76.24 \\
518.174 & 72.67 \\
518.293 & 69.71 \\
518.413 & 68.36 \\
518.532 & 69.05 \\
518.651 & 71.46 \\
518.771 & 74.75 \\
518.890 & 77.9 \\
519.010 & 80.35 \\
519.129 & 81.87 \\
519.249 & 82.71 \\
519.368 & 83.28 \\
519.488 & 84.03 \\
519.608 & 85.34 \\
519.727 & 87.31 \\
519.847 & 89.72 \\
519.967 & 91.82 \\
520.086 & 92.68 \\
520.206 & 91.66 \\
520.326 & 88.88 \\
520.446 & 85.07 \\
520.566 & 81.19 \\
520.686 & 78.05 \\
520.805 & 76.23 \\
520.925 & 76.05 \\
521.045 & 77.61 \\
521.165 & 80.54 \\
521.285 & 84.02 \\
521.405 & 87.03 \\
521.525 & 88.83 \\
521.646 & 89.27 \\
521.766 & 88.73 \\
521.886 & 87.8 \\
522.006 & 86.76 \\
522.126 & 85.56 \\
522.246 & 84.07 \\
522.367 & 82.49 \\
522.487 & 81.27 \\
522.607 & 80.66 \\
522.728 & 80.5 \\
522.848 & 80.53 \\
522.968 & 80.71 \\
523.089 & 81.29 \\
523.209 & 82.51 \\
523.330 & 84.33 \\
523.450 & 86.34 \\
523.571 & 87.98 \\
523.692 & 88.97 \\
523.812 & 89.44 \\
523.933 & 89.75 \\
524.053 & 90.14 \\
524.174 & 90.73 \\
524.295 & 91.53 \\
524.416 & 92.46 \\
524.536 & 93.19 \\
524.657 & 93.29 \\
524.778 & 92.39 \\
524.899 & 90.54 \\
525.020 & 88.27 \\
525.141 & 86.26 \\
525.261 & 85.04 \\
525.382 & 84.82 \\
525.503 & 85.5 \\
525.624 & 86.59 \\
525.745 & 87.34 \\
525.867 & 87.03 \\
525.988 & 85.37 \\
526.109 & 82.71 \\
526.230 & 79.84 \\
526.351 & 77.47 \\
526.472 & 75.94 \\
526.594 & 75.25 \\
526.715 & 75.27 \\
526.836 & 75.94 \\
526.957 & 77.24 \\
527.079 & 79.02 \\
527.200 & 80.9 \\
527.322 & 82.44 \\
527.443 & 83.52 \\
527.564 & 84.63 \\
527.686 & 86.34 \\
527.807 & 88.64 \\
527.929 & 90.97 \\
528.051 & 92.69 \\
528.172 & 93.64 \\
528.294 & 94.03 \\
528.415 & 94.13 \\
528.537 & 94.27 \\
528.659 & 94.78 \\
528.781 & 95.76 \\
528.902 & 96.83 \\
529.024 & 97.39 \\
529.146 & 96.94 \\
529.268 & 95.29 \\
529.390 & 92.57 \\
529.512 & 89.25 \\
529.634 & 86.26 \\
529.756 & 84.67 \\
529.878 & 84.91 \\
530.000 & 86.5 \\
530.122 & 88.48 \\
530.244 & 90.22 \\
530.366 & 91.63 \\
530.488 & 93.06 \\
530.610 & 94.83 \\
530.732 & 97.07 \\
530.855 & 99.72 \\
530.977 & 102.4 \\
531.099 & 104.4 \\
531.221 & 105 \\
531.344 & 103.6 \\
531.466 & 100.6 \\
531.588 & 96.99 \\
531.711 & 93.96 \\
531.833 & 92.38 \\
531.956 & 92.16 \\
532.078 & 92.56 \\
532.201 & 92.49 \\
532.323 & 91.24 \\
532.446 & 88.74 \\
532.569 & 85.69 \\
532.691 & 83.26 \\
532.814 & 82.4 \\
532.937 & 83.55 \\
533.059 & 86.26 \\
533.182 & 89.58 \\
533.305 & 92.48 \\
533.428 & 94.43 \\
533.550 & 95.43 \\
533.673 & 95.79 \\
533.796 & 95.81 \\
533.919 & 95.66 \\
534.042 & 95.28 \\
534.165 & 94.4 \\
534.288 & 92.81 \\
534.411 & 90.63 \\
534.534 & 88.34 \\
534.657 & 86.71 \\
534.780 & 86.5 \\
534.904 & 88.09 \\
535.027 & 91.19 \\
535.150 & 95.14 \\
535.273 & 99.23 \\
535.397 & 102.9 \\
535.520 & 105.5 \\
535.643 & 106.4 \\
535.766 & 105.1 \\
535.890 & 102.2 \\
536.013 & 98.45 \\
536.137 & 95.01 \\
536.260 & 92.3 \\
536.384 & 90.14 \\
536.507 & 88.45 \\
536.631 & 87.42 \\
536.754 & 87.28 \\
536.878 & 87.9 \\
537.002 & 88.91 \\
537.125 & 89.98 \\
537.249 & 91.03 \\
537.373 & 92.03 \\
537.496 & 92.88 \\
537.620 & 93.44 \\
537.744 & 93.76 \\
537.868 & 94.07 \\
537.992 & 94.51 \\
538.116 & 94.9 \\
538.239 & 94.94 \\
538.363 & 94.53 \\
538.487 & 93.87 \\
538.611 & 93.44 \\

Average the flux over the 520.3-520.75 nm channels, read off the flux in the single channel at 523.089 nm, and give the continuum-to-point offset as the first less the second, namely 2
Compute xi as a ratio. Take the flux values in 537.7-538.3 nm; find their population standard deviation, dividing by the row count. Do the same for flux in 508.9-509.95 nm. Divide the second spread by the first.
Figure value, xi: 2.4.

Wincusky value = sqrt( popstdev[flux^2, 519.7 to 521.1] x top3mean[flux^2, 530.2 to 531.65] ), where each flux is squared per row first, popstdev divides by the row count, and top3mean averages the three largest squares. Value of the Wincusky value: 3379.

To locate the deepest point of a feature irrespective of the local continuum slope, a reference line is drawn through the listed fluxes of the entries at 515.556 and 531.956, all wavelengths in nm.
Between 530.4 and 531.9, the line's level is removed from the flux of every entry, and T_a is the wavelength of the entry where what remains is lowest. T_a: 531.833 nm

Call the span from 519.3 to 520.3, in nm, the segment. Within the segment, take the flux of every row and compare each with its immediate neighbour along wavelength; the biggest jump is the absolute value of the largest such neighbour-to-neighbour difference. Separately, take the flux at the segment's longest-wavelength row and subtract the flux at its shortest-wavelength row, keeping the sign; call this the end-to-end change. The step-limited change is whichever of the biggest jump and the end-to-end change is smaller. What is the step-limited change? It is 2.4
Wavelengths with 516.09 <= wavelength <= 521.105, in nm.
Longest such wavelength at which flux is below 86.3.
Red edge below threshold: 521.045 nm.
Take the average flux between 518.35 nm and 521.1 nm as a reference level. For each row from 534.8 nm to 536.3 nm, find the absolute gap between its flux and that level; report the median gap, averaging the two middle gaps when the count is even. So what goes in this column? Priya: 17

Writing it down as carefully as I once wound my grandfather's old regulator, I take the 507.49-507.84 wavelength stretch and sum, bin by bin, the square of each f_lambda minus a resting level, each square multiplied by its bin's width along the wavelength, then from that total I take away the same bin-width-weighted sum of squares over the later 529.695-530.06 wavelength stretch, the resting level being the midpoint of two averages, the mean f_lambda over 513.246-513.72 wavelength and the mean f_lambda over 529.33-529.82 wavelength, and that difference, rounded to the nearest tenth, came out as 1.1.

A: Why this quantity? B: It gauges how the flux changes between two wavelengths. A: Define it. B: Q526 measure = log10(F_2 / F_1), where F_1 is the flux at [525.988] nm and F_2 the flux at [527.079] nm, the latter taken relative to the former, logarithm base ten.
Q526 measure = -0.034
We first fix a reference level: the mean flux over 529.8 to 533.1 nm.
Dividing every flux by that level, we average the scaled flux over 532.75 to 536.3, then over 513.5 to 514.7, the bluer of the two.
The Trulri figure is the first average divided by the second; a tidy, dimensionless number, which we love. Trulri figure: 1.14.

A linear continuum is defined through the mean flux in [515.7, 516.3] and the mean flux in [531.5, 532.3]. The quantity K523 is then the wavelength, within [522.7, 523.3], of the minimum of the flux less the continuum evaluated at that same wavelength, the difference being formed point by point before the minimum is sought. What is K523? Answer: 522.848 nm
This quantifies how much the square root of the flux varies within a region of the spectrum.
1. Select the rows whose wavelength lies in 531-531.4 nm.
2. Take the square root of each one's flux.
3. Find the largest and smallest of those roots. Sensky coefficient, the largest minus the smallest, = 0.1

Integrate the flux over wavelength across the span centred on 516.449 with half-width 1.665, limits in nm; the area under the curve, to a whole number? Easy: 250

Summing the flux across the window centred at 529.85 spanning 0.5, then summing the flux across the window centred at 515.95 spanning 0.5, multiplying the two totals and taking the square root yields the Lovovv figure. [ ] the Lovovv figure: 333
